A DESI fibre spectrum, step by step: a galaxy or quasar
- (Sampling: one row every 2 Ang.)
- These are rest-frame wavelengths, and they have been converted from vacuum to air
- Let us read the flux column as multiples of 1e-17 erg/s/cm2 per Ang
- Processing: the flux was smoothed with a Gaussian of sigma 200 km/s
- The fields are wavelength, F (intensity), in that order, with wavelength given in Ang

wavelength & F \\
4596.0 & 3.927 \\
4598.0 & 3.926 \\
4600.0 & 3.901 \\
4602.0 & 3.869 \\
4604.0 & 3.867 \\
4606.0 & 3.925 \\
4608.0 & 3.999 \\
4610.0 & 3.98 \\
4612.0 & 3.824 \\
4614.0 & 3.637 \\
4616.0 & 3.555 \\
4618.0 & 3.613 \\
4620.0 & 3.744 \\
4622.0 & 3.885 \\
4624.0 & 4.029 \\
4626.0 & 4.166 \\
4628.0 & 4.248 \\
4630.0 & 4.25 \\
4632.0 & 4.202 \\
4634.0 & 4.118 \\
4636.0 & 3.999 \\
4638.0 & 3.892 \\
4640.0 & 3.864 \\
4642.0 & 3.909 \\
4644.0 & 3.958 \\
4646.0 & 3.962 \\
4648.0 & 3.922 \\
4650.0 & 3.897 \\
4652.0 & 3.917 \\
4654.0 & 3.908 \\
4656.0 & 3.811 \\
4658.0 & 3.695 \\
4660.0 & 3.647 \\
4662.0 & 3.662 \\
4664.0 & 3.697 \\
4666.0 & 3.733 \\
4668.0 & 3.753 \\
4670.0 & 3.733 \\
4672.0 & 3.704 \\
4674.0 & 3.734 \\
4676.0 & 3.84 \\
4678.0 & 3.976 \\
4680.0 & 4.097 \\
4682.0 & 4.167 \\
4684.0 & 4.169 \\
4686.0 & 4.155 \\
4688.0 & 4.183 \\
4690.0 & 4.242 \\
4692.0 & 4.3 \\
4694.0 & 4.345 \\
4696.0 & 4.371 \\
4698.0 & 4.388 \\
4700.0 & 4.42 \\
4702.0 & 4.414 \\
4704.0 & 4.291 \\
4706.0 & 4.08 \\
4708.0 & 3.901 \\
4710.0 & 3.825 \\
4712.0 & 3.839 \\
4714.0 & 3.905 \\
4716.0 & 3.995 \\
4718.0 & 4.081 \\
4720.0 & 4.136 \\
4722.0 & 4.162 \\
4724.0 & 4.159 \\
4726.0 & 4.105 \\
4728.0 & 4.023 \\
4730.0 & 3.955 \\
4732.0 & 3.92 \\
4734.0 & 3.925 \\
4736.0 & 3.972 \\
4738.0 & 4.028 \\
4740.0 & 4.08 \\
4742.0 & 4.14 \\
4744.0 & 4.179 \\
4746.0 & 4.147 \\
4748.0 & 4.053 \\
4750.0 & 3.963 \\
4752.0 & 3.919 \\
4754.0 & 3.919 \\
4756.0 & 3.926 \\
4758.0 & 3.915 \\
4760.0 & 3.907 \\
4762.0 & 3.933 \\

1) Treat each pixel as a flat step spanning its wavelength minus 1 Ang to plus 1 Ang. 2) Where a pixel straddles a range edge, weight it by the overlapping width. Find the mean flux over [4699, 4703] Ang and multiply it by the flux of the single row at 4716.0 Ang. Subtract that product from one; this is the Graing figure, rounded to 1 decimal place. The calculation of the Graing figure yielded -16.6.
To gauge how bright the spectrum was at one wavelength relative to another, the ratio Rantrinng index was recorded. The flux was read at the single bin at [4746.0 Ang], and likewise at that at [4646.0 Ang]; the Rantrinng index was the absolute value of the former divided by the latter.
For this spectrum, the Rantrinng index 1.05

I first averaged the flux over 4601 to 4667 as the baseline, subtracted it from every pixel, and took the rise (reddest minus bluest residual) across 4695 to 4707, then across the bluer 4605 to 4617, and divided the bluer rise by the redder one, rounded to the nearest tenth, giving 1.3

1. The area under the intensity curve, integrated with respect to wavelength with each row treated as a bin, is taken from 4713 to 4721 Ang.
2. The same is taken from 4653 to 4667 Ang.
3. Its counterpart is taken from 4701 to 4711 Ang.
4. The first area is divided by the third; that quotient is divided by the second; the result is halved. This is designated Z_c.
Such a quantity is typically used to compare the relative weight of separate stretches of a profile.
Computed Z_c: 0.0075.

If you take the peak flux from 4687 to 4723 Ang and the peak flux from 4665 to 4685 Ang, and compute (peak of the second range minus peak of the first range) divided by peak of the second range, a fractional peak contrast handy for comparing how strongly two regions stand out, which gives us -0.060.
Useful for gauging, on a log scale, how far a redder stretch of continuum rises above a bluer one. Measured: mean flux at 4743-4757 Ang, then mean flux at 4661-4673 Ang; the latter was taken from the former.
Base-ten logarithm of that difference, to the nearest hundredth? -0.52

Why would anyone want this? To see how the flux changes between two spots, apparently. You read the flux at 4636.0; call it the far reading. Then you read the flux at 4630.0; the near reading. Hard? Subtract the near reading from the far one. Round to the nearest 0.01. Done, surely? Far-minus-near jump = -0.25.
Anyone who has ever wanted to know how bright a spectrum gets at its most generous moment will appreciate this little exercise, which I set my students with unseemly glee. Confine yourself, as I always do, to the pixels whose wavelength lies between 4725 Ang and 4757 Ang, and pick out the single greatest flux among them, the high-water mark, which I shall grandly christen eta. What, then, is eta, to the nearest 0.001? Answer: 4.179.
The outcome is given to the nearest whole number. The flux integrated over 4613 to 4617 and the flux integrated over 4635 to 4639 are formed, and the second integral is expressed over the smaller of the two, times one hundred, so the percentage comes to 110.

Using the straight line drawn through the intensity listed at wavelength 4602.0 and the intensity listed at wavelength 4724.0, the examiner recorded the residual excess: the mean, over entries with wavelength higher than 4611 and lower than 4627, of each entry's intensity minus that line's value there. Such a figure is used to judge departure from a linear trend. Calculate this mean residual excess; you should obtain -0.10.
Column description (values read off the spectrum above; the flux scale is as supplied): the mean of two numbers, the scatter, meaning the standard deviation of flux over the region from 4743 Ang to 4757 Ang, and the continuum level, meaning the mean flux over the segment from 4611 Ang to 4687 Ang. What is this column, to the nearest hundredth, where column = 2.00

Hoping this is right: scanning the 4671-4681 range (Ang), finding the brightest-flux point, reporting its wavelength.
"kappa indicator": 4680.0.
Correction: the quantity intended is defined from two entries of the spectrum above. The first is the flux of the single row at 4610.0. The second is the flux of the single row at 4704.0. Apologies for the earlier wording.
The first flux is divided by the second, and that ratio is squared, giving 0.86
